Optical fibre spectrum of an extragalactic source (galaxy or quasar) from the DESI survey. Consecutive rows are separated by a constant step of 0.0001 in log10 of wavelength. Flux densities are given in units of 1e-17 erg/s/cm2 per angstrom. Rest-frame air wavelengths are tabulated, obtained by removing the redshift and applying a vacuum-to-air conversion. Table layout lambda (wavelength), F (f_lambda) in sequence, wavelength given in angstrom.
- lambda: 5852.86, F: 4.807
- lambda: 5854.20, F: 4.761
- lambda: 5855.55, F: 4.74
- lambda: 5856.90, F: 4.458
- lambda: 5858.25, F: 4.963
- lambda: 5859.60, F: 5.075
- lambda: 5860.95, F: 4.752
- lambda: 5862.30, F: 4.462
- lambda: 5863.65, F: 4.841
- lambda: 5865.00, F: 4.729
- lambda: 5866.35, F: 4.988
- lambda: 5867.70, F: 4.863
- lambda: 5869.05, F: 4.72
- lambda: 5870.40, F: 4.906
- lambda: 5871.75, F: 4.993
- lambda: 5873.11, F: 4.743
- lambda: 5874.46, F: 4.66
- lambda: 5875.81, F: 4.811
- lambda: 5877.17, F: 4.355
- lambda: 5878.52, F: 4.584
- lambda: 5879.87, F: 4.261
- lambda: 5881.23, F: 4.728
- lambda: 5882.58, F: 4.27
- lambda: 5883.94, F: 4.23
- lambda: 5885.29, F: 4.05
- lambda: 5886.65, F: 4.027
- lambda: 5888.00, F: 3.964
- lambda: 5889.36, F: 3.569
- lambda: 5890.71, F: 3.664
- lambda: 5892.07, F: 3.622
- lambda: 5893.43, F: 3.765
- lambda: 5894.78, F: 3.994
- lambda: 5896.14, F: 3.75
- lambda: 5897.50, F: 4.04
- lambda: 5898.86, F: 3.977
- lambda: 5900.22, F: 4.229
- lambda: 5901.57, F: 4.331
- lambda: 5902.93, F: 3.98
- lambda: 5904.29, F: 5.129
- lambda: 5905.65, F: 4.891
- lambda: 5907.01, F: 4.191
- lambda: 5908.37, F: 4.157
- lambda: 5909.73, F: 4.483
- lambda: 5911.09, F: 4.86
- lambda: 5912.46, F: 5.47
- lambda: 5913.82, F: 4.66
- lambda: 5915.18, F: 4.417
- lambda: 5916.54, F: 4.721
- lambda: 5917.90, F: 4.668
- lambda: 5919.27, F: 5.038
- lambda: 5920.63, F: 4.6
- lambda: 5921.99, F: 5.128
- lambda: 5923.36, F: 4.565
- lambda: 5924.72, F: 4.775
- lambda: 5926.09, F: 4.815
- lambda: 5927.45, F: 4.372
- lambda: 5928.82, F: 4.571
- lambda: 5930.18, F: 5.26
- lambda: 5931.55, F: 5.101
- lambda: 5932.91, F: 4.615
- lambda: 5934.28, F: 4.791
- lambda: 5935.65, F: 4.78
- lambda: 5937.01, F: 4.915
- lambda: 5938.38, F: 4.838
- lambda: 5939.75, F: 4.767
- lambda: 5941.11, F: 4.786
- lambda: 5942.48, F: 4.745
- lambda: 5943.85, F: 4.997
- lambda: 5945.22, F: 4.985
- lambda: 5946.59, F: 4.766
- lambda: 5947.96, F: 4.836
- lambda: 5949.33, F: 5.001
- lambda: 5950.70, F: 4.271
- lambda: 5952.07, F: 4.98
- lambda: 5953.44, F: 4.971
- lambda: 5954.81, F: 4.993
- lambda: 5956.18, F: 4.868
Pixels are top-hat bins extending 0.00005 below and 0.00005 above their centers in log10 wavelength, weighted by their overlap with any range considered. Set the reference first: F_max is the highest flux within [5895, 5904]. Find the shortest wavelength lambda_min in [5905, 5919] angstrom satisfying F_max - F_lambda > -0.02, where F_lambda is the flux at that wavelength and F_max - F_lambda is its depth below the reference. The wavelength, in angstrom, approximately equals 5907.01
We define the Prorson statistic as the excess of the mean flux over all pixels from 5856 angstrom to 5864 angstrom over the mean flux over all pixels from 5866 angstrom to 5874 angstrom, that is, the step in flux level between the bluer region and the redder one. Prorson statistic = -0.11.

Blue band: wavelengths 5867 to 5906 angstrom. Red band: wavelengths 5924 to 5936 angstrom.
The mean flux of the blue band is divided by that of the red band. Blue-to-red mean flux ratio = 0.90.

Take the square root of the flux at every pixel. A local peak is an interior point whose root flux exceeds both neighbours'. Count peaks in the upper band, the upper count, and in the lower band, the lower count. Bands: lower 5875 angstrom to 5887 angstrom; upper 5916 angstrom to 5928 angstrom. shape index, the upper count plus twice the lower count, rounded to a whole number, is 7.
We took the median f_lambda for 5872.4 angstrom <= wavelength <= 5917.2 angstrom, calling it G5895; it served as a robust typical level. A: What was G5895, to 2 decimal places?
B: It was 4.26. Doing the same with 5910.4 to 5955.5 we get 4.79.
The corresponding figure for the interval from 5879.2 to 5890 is 4.14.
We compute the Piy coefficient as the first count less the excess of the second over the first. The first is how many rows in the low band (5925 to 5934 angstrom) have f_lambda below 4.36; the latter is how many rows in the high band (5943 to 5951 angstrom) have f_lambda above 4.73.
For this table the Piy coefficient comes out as -5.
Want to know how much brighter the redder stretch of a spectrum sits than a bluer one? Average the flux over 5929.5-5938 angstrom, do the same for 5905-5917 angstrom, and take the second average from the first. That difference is 0.26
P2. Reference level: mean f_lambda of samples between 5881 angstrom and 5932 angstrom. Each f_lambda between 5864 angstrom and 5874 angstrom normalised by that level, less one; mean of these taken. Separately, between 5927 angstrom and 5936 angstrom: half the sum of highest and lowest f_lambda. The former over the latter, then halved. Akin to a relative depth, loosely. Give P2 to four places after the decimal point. 0.0100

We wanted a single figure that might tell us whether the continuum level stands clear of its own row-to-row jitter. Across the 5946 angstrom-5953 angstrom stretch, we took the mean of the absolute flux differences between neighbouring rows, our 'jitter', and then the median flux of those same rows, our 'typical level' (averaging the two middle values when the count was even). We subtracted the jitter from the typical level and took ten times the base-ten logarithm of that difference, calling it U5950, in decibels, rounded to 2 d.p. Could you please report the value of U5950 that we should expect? 6.45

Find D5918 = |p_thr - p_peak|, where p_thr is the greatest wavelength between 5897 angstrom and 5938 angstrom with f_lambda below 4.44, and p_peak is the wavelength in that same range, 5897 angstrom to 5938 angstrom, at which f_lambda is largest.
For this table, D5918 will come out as 15.0 angstrom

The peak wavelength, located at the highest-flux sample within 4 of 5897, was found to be 5900.22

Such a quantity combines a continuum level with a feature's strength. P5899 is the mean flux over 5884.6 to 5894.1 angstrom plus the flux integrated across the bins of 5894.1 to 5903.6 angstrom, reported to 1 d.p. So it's 42.2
